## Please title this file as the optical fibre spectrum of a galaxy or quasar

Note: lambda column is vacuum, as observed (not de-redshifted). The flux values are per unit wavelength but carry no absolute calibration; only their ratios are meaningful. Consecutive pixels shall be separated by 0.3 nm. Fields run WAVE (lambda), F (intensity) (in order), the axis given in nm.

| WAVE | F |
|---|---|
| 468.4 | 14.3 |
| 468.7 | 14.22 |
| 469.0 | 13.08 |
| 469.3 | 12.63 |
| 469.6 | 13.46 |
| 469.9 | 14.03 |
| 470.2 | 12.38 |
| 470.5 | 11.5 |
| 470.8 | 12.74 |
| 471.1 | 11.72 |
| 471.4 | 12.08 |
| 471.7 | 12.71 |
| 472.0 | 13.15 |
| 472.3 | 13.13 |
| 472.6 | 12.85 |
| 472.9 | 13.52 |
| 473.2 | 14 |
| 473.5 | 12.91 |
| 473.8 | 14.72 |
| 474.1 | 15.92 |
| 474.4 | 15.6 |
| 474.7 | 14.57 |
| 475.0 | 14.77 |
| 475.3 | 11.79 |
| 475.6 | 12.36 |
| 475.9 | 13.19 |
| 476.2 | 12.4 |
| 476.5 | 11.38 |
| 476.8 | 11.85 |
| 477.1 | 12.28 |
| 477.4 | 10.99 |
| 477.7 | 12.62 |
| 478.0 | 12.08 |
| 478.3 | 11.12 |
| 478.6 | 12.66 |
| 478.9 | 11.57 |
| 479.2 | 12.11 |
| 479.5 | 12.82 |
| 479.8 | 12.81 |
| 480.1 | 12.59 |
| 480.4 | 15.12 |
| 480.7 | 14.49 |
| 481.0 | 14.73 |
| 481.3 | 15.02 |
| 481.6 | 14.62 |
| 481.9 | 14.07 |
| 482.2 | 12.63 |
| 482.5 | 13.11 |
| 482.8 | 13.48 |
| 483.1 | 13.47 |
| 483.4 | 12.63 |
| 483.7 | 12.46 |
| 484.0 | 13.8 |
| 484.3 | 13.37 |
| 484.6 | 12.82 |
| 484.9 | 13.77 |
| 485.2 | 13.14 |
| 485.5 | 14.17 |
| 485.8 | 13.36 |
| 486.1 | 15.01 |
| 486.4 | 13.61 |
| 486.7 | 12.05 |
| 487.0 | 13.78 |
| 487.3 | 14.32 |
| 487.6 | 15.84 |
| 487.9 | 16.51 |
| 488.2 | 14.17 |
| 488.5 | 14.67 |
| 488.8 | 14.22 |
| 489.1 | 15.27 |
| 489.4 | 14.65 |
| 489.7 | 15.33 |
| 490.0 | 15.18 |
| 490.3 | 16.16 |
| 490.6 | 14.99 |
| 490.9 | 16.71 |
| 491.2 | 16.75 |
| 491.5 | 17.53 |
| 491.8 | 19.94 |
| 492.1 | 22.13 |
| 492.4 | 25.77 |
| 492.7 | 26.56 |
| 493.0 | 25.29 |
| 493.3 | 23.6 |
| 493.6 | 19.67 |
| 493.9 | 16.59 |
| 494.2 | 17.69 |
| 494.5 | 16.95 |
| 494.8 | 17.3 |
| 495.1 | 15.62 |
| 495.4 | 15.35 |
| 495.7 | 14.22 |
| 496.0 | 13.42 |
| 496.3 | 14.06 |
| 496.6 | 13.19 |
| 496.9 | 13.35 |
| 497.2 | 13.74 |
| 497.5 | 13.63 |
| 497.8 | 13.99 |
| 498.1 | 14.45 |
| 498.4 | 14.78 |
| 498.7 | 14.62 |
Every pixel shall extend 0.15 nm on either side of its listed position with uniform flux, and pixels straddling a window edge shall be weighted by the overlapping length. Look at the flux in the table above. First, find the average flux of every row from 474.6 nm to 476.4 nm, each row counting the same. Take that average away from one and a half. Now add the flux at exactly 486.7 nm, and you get 0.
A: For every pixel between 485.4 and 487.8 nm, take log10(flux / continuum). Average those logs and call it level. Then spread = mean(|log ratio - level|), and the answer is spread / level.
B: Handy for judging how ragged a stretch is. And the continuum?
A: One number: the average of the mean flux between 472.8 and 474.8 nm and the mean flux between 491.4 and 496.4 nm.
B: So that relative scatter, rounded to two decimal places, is -0.33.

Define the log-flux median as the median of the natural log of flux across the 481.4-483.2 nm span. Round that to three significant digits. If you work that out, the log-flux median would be 2.60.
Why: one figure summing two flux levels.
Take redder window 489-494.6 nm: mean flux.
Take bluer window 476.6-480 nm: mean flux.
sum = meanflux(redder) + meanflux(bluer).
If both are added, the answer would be 31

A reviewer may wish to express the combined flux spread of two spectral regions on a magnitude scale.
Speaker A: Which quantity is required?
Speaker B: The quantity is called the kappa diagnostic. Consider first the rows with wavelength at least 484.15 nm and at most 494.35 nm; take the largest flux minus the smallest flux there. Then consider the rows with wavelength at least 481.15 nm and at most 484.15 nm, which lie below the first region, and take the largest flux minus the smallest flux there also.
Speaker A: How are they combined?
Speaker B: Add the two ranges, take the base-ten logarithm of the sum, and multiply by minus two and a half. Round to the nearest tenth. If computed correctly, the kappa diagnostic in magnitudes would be -3.1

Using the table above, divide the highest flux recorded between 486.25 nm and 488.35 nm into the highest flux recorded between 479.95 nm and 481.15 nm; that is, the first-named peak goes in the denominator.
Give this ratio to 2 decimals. 0.92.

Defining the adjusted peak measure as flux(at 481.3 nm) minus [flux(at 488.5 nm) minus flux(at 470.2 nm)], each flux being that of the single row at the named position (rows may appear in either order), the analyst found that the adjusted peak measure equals 12.7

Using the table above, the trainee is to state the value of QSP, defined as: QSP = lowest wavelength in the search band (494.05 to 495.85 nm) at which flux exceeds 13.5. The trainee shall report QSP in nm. 494.2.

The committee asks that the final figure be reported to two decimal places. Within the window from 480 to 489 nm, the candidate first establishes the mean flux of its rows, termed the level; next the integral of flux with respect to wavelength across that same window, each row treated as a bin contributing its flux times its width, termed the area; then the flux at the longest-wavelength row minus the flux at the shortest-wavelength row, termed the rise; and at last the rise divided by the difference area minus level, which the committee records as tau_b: 0.01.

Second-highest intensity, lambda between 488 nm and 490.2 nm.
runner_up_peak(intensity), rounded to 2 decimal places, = 15.27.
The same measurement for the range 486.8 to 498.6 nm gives 25.77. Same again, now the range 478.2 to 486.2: 15.02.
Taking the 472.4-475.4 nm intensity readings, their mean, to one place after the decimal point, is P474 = 14.1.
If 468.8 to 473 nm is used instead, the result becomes 12.8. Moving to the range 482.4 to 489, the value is 13.8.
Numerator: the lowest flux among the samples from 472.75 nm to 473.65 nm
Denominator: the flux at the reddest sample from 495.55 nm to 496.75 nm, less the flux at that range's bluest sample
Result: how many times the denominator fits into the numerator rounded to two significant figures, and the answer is -13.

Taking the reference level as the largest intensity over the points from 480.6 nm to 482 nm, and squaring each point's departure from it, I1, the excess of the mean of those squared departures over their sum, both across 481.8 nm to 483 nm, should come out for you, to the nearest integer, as -9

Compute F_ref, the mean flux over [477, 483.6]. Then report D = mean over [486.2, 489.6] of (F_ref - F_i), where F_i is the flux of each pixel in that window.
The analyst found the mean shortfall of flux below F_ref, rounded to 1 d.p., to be -1.4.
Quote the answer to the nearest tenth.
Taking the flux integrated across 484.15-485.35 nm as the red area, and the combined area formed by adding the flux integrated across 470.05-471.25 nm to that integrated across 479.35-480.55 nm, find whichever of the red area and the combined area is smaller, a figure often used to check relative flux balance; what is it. 15.9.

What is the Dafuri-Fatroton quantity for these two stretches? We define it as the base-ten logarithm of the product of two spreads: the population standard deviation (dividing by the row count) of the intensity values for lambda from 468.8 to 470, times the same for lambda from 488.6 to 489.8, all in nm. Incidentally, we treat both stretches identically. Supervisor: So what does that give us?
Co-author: -0.63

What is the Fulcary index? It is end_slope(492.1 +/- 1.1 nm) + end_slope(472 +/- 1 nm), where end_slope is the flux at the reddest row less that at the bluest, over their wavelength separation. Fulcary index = 5.7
